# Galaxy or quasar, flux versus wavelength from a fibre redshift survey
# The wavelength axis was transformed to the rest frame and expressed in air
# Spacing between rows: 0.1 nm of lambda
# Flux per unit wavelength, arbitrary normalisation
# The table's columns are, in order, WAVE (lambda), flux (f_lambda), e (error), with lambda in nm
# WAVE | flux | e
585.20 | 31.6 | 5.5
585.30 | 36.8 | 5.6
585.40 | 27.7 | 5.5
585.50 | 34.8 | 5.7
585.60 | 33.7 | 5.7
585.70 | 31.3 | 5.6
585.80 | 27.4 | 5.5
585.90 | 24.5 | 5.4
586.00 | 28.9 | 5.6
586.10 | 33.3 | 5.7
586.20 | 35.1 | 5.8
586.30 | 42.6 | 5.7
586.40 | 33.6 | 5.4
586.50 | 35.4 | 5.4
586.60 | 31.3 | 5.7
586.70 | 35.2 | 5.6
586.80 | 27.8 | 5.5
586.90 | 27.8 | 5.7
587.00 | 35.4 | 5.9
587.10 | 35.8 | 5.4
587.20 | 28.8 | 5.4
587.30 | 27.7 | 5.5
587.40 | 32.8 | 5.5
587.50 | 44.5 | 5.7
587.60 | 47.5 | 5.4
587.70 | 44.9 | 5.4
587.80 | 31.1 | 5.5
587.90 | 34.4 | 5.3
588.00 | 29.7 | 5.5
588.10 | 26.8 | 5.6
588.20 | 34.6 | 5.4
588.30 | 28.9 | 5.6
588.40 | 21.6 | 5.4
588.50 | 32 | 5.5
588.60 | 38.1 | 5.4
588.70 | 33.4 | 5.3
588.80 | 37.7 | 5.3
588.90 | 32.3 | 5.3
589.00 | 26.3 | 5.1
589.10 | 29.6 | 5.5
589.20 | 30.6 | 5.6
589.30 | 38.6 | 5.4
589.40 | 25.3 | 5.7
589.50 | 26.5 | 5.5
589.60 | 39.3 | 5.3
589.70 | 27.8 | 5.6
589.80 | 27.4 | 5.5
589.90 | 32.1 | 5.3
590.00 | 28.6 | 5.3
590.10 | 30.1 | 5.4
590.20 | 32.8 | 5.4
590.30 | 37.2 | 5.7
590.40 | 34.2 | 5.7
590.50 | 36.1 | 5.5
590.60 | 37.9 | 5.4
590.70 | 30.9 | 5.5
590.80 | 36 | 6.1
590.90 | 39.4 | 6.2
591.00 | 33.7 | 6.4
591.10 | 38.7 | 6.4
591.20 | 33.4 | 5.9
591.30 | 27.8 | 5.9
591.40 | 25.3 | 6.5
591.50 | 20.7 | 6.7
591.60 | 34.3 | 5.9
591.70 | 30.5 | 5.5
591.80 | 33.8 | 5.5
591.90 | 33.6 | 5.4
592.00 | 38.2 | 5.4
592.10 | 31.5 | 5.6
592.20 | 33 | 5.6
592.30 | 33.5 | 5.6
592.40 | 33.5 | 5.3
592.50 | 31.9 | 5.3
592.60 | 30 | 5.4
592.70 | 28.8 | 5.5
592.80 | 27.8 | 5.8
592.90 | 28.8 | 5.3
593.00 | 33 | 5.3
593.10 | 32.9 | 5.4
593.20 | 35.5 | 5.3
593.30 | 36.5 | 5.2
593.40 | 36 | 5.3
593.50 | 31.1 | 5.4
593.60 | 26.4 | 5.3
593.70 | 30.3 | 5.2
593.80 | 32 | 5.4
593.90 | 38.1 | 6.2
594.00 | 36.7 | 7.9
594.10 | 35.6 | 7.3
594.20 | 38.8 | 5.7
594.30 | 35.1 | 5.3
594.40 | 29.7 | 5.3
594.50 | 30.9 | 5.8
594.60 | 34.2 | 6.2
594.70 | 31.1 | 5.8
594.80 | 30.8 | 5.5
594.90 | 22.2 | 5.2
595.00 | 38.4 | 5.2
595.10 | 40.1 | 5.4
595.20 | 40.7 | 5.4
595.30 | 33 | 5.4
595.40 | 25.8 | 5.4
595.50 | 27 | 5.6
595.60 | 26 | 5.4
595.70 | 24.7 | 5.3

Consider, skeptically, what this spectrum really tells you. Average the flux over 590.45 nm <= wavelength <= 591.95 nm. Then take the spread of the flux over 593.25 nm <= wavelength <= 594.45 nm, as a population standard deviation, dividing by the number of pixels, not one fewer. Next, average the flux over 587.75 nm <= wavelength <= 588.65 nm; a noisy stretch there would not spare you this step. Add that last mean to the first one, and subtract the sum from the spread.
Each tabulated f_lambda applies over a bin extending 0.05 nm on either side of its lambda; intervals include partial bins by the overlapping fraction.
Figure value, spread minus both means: -59.9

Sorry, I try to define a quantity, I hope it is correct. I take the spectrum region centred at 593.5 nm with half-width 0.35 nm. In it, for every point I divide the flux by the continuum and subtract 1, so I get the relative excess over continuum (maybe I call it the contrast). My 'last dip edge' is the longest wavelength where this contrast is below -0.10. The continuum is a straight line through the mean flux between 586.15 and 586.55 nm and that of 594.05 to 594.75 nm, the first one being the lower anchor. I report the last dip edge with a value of 593.70 nm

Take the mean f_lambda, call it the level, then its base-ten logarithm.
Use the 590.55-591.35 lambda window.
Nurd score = 1.54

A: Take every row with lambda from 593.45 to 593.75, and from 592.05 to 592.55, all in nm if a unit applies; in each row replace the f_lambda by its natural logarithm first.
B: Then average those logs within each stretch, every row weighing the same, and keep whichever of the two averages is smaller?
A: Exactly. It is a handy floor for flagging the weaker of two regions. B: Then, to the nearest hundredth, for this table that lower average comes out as 3.37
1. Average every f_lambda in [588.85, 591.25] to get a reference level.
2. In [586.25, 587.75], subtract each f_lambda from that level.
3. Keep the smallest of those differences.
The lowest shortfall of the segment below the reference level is -14.8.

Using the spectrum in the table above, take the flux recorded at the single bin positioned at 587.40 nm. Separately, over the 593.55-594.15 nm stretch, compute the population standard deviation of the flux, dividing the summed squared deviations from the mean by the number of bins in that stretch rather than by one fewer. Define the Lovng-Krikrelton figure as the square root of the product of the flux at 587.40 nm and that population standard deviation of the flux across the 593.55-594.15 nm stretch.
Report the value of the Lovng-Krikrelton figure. 11.5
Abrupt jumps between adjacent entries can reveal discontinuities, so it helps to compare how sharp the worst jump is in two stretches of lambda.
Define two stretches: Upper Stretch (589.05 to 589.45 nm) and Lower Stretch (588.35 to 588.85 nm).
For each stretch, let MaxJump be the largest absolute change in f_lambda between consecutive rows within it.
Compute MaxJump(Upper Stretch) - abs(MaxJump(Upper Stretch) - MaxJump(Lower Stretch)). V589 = 10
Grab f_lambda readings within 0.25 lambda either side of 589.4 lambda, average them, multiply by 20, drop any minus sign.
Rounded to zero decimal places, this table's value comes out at 641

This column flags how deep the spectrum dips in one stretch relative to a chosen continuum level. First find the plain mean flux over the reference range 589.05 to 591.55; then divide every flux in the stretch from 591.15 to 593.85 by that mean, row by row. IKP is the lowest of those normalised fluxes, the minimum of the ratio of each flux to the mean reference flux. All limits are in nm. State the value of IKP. 0.647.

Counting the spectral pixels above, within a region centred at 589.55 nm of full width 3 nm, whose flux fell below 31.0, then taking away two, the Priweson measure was 11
